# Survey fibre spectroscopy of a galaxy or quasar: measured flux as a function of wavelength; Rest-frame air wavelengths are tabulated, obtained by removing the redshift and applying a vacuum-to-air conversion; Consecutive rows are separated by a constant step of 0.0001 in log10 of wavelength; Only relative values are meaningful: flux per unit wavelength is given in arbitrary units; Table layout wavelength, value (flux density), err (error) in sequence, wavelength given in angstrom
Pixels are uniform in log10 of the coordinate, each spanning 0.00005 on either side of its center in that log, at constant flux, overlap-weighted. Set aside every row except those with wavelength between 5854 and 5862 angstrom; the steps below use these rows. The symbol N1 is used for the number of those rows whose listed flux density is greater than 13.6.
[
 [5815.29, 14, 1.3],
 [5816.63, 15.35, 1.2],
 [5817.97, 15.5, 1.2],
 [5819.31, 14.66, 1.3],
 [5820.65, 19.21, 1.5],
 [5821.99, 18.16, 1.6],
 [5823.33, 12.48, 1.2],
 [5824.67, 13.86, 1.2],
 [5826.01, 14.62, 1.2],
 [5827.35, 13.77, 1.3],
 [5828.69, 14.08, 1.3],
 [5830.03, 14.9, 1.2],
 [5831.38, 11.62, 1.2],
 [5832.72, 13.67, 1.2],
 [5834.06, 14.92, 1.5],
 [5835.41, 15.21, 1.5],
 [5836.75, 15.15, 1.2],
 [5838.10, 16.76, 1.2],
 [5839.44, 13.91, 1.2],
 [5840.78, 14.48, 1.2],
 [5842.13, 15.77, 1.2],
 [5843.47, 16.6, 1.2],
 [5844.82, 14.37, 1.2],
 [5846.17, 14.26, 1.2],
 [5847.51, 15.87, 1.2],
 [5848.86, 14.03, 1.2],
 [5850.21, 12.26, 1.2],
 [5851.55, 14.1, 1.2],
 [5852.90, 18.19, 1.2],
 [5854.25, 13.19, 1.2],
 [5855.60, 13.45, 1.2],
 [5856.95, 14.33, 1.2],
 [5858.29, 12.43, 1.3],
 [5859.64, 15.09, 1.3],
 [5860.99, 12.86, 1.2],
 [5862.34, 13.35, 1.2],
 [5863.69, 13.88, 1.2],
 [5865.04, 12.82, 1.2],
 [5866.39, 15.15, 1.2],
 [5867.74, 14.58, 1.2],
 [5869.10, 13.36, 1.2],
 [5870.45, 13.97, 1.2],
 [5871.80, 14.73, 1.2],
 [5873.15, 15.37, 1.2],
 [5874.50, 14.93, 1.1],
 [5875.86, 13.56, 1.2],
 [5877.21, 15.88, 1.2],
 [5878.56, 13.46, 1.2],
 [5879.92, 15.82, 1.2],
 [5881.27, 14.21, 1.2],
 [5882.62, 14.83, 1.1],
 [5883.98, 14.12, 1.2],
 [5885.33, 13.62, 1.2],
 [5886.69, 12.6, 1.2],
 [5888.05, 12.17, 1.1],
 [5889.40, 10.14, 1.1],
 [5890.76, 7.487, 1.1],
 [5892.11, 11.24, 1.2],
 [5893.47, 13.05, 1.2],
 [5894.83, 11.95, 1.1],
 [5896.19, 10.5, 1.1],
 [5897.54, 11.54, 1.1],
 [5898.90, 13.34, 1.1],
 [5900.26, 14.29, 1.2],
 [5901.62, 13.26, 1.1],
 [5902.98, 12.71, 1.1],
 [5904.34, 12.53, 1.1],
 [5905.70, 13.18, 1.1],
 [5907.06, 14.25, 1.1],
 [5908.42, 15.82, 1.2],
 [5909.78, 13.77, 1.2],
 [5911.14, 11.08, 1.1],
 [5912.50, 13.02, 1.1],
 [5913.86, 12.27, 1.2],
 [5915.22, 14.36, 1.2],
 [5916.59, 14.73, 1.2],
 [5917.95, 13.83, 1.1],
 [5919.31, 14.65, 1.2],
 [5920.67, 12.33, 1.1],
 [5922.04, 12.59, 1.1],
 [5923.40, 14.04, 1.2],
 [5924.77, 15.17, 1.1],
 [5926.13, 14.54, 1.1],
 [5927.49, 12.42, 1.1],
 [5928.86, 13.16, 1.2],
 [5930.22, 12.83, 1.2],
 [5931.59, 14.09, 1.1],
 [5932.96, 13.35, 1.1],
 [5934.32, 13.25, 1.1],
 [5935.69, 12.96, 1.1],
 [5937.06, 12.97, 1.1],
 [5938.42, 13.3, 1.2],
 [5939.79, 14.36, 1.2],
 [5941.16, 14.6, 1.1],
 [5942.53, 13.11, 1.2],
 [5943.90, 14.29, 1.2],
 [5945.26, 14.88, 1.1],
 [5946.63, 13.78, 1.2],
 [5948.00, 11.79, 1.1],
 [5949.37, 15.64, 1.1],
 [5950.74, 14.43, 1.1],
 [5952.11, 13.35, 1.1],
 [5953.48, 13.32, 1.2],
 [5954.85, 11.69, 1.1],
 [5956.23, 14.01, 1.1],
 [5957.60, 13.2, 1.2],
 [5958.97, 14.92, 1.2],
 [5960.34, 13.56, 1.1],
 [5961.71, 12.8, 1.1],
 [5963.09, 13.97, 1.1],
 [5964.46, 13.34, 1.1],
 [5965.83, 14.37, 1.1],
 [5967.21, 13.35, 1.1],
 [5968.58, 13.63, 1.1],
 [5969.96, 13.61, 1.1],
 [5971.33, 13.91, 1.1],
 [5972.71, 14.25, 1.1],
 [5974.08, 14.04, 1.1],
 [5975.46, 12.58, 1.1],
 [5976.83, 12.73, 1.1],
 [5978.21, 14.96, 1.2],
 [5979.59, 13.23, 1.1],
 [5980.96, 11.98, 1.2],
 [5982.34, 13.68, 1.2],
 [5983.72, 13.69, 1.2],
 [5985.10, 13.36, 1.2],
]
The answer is 2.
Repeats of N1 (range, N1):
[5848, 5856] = 3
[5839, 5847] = 6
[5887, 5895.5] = 0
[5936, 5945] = 3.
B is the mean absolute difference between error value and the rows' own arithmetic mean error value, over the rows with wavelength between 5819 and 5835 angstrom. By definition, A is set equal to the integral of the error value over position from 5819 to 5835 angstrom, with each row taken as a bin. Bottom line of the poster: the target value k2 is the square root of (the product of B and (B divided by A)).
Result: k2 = 0.025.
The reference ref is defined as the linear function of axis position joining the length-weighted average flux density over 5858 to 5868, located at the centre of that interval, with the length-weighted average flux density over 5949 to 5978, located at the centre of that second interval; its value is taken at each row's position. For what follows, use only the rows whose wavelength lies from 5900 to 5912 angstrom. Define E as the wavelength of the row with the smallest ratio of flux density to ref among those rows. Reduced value 5911.14 angstrom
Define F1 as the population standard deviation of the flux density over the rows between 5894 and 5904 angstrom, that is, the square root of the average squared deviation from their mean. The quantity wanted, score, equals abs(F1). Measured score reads 1.18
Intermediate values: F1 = 1.18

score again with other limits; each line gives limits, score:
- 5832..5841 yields 0.95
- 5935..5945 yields 0.67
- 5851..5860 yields 1.74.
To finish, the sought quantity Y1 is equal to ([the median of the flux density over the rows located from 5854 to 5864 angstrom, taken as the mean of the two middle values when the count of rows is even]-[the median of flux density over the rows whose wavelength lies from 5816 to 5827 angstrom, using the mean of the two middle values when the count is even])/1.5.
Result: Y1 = -1.1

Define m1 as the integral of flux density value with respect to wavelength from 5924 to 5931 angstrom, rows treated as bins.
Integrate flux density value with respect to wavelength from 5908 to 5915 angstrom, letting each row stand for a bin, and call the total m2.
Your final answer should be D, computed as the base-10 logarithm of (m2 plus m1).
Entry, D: 2.27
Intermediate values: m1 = 95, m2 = 92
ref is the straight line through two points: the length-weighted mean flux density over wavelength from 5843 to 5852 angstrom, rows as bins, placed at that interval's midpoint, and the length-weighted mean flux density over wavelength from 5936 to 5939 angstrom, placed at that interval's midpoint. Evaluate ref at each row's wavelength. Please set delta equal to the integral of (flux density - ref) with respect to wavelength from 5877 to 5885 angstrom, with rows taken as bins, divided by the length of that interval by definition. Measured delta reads 0.64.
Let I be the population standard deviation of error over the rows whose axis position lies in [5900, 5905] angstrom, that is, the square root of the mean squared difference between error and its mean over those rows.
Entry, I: 0.043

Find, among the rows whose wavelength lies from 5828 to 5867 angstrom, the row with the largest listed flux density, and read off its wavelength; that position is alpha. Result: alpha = 5852.90 angstrom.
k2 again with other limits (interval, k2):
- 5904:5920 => 0.012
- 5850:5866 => 0.006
